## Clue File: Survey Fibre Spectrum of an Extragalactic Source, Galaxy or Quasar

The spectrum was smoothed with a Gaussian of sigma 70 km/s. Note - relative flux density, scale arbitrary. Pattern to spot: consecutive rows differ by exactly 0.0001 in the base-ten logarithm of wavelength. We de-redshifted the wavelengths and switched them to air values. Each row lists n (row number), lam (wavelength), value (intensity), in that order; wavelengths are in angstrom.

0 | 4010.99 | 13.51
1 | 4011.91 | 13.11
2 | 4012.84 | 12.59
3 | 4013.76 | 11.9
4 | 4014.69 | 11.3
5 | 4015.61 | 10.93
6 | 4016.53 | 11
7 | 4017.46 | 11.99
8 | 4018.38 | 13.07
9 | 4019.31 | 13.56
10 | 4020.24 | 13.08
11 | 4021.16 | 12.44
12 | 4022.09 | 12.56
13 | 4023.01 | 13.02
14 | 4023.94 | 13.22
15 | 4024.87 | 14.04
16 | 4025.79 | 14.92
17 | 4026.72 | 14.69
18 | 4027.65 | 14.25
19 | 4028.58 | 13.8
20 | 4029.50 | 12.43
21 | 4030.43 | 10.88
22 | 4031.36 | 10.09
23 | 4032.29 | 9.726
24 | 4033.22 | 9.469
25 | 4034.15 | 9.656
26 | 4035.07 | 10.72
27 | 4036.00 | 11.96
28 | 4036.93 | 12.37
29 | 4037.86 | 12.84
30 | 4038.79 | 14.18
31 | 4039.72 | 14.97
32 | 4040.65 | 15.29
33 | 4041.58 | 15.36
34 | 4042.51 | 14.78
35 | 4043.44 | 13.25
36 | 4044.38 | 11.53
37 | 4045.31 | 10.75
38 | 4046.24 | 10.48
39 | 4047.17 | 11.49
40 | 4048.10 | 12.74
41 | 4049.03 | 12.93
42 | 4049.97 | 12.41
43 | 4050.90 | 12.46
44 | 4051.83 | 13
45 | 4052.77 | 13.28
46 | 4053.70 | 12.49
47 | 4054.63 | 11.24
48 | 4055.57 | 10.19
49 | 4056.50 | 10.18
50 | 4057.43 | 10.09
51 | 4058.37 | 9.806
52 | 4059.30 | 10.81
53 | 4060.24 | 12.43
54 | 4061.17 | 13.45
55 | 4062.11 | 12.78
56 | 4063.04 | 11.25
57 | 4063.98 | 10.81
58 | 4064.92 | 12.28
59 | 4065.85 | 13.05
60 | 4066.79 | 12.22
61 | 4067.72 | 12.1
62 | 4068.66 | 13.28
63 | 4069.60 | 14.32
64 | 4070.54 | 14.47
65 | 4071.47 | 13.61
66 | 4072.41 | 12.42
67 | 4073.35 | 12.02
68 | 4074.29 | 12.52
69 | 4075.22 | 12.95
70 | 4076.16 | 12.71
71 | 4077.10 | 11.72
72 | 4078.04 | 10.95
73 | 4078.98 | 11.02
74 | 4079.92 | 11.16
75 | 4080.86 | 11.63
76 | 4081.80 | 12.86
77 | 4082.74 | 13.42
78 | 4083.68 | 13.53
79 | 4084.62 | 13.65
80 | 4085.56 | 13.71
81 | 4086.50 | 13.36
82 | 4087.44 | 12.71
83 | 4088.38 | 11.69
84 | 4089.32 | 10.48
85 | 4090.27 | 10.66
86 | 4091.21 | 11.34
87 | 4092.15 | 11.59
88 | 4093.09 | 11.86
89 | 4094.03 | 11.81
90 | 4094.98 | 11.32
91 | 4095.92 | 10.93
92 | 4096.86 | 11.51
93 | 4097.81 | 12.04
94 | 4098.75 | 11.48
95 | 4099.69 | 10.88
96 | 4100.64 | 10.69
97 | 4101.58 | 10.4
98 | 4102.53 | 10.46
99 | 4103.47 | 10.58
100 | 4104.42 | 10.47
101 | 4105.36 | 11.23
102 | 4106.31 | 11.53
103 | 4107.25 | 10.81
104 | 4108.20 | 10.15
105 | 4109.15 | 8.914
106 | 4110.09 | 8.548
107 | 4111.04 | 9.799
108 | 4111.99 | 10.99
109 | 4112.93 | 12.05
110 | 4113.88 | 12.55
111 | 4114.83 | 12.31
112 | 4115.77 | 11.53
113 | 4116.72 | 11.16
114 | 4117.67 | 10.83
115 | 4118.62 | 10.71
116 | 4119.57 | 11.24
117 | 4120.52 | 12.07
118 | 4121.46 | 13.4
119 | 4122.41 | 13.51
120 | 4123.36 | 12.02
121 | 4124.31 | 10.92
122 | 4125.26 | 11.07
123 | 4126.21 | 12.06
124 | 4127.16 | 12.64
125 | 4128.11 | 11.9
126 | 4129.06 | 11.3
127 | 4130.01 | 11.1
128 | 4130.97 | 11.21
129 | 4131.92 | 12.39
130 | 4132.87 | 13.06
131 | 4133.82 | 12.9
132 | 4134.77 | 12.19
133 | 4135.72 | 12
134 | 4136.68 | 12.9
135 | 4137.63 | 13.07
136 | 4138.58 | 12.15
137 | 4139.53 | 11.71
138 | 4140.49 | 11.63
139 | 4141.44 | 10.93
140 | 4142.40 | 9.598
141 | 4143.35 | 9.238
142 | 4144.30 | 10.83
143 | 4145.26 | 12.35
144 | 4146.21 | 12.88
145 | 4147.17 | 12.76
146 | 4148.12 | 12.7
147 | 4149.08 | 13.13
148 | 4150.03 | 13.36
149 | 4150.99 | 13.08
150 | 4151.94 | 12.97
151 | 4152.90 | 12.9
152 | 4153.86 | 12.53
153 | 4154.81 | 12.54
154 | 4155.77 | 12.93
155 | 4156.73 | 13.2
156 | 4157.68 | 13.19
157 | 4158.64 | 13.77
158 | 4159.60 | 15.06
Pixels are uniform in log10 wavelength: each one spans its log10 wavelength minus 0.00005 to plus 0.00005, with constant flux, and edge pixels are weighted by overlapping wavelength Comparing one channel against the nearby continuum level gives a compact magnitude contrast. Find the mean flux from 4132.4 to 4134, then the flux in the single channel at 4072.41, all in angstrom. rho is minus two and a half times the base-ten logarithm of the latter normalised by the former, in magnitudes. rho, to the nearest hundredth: 0.05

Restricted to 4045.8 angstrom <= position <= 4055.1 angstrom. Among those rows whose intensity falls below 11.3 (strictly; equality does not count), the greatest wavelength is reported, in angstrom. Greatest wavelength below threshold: 4054.63 angstrom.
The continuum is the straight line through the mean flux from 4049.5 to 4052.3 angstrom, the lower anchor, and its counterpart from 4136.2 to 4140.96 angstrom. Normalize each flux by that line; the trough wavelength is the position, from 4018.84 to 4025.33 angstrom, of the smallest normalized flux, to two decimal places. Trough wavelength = 4021.16 angstrom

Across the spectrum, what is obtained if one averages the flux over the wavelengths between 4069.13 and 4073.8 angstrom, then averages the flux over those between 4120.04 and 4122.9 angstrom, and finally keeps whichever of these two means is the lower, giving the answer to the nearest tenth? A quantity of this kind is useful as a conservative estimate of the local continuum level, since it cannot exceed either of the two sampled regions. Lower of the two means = 13.0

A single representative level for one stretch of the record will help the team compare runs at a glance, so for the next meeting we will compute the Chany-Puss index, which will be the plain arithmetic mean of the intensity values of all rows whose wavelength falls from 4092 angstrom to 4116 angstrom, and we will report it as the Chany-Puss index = 11.0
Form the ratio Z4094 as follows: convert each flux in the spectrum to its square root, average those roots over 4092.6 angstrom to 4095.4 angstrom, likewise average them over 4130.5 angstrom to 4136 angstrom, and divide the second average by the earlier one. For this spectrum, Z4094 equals 1.03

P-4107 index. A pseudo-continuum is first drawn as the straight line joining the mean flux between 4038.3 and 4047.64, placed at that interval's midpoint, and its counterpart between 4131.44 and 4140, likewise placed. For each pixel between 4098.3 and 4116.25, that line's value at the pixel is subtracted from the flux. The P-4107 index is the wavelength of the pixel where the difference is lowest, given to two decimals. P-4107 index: 4110.09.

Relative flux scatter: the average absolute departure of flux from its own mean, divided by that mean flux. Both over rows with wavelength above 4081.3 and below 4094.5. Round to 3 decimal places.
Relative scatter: 0.080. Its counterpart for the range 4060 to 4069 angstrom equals 0.051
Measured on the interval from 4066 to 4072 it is 0.060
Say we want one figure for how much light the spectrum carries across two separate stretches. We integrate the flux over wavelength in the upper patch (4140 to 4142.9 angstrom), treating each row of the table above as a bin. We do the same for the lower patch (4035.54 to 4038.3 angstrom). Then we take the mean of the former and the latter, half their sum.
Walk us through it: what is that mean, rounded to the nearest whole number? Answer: 33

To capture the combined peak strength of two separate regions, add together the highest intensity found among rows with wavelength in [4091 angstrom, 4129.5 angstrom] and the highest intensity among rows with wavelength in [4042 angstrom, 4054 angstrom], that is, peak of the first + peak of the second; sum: 28.3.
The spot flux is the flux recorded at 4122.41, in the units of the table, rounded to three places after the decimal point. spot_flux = 13.510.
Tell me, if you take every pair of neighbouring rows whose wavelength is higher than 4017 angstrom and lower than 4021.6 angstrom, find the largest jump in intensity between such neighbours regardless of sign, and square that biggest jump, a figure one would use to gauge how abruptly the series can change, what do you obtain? 1.2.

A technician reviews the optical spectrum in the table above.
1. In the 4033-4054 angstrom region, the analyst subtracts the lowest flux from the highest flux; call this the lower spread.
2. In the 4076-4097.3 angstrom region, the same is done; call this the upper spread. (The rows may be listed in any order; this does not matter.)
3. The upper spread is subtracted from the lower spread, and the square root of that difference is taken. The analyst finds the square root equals 1.6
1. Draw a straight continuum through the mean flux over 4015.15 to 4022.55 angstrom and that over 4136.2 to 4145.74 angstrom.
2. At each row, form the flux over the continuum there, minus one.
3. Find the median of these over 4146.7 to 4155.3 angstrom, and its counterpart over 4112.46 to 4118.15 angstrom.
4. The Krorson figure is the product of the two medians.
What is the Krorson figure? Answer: 0.002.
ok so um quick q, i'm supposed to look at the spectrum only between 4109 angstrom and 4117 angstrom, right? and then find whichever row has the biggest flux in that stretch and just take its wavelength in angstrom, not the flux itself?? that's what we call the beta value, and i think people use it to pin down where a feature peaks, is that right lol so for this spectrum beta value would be 4113.88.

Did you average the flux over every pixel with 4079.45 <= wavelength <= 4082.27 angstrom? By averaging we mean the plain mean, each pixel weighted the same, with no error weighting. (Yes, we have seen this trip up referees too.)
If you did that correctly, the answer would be 11.9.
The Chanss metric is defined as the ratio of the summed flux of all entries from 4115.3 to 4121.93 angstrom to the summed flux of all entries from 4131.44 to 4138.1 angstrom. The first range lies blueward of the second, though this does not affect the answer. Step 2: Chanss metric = 0.91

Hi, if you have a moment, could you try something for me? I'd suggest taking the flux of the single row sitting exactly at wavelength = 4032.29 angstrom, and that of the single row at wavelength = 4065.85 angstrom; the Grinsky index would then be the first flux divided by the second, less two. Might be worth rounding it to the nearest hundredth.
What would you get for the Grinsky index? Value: -1.25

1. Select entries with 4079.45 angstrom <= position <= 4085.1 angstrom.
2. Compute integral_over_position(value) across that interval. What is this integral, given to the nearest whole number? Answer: 72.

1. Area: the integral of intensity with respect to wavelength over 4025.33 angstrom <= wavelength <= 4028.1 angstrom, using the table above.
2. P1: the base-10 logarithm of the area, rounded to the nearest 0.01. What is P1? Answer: 1.61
